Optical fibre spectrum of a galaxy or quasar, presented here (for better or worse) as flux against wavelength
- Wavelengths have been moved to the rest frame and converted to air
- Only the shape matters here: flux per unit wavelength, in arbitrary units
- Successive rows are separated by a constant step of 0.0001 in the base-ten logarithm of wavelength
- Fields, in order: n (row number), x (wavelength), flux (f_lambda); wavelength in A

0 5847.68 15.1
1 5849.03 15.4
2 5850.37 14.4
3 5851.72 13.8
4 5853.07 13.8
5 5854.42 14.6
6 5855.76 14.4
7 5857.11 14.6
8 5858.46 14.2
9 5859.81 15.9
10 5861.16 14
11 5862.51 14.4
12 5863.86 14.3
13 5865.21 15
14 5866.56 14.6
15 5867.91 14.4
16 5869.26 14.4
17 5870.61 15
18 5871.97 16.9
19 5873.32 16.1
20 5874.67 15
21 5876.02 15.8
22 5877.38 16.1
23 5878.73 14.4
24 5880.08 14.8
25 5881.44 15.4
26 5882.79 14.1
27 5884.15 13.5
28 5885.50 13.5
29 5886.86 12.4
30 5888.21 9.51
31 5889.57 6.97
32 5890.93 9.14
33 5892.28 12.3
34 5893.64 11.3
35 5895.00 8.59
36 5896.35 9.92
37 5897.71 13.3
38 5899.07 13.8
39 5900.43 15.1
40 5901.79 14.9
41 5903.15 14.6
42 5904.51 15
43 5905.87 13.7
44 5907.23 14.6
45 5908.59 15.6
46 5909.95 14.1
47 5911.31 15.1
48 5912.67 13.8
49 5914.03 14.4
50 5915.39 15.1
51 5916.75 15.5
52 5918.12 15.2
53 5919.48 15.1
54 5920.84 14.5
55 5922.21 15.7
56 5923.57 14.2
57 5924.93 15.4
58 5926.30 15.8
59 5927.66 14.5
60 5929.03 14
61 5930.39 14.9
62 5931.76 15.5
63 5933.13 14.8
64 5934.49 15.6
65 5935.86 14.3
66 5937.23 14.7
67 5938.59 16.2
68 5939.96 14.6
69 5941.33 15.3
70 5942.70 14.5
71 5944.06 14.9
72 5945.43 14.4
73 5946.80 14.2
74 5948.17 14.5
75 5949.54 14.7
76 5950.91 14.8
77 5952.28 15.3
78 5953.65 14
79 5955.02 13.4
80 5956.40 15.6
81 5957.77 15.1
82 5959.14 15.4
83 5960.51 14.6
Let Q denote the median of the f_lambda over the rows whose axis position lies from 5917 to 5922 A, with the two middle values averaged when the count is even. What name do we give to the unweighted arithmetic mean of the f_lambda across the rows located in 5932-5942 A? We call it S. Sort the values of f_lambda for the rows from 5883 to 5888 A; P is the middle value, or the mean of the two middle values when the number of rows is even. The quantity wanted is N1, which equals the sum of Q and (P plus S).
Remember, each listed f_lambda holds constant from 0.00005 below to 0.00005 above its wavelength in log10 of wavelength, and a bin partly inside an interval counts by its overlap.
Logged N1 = 43.7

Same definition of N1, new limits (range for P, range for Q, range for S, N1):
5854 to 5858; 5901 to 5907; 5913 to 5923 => 44.4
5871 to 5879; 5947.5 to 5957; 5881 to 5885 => 45.0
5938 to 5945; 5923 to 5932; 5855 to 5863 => 44.4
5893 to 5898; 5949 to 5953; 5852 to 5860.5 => 40.0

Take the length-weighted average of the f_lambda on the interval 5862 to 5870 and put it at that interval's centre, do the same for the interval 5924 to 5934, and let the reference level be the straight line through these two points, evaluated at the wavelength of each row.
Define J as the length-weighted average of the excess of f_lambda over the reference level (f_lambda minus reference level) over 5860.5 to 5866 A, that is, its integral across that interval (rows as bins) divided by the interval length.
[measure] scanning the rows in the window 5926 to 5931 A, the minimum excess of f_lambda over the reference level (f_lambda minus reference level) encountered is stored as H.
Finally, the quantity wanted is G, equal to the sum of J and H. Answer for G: -1.1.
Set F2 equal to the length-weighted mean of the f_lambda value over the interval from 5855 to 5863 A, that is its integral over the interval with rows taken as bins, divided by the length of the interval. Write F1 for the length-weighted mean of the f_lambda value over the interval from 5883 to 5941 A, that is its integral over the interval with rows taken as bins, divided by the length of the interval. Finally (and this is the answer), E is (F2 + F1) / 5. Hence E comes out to 5.69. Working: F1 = 13.8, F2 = 14.6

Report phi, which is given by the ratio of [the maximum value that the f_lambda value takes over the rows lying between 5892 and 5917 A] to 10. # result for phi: 1.56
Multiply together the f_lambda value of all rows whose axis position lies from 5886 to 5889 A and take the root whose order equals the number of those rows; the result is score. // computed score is 10.9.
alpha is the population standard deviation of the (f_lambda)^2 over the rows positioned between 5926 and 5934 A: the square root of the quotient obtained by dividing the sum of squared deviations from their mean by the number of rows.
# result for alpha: 17.9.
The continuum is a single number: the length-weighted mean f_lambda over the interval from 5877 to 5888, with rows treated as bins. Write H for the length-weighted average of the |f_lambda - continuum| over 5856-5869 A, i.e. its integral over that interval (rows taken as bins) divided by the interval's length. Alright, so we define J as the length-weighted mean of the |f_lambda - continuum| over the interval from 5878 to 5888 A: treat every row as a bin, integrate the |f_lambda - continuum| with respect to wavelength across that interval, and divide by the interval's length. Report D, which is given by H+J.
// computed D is 1.5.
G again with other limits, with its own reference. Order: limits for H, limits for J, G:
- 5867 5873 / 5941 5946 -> -0.5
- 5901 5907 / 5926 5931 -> -1.4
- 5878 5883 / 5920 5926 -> -0.5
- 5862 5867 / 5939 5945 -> -0.4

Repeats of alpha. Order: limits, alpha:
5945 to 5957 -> 18.2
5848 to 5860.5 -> 19.4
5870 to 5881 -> 24.6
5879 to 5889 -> 44.5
